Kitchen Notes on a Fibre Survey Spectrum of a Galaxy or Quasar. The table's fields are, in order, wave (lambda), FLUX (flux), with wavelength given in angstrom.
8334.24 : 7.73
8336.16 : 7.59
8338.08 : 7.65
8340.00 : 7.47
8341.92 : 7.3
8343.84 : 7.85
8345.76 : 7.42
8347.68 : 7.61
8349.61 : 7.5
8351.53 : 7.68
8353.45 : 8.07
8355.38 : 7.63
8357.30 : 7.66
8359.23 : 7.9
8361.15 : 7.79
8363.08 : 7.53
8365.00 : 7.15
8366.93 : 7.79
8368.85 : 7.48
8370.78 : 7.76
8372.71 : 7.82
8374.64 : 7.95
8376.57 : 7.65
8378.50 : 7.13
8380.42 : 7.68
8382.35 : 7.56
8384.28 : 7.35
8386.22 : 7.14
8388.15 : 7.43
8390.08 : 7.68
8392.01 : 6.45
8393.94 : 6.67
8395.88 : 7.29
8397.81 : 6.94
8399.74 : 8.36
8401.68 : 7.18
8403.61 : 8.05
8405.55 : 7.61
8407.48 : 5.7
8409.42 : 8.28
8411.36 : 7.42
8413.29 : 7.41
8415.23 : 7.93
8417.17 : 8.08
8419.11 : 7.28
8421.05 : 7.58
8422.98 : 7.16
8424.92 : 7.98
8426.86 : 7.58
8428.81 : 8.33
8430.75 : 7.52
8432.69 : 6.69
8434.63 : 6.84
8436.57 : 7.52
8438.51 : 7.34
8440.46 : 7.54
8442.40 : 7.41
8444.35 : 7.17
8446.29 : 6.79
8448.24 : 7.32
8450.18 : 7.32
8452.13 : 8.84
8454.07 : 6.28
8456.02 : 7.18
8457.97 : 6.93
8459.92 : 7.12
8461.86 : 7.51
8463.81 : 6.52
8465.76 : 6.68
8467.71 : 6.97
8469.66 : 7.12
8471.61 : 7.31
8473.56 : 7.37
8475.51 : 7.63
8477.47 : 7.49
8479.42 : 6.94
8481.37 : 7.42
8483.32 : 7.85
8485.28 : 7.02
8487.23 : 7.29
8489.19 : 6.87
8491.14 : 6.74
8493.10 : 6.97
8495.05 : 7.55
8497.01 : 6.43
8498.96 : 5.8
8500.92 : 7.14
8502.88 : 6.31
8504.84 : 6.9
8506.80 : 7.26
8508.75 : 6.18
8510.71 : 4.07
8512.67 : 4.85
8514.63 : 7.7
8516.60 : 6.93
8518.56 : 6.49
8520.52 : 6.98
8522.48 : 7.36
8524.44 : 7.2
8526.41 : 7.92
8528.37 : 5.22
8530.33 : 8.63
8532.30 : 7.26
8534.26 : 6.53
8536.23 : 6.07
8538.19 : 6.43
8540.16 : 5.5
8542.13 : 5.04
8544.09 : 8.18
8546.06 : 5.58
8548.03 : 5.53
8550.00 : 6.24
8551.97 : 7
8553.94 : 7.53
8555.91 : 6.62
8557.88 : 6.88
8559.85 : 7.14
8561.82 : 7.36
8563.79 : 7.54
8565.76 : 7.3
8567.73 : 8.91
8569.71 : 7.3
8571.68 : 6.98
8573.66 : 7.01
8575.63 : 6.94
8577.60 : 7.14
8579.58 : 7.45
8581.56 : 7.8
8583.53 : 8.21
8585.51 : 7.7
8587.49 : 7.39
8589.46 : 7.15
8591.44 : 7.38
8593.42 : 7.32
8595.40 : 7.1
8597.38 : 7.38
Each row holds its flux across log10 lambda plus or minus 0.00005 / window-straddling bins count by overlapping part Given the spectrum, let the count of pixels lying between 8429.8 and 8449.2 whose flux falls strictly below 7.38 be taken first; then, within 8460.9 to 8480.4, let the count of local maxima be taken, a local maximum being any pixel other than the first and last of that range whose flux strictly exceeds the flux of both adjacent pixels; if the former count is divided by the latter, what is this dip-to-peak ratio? 6.0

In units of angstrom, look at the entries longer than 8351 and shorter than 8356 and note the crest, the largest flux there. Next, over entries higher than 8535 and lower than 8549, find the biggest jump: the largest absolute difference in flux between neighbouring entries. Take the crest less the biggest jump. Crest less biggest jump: 4.9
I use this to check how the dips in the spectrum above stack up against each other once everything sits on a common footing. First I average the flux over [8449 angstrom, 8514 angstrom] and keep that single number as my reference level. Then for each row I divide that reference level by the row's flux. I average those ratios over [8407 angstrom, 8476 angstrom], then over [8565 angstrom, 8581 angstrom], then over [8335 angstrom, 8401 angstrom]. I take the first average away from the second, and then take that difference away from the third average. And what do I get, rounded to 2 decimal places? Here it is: 0.93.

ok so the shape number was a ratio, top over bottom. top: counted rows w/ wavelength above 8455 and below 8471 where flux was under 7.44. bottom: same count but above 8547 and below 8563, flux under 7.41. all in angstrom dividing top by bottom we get 1.0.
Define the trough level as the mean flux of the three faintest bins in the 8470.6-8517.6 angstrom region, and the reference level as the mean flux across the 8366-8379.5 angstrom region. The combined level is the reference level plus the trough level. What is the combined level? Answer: 12.6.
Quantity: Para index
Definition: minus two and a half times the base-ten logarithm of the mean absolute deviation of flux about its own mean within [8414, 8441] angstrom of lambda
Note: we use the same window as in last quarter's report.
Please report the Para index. 1.19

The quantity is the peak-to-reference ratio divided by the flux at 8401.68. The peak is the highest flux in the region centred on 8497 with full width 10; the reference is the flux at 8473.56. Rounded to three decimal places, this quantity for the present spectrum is 0.143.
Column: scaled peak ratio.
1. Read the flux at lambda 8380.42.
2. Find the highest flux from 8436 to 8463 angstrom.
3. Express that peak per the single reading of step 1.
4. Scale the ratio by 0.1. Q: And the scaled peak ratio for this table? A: 0.115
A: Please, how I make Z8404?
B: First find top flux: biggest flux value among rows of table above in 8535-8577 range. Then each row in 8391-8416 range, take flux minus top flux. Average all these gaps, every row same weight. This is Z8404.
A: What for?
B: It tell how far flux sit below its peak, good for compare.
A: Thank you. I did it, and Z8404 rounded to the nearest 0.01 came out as -1.58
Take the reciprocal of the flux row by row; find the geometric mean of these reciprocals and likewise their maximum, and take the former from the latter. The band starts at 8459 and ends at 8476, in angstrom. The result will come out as 0.013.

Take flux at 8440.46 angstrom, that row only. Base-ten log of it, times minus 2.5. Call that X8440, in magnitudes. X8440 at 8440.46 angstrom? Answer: -2.19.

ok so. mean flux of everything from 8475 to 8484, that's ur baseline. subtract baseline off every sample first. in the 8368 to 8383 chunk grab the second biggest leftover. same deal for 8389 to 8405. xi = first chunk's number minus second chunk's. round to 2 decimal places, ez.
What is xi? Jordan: -0.23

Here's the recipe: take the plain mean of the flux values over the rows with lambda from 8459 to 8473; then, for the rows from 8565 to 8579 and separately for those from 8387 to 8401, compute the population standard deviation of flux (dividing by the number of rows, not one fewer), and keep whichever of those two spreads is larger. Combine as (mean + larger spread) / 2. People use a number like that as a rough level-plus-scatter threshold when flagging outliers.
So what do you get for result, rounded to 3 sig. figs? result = 3.84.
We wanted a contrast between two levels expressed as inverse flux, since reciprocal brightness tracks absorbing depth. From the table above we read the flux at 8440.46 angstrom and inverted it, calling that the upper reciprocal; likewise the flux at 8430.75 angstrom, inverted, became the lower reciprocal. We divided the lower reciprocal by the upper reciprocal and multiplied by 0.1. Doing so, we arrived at 0.100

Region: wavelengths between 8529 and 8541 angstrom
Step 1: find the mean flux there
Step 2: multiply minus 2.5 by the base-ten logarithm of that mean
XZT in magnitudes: -2.07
